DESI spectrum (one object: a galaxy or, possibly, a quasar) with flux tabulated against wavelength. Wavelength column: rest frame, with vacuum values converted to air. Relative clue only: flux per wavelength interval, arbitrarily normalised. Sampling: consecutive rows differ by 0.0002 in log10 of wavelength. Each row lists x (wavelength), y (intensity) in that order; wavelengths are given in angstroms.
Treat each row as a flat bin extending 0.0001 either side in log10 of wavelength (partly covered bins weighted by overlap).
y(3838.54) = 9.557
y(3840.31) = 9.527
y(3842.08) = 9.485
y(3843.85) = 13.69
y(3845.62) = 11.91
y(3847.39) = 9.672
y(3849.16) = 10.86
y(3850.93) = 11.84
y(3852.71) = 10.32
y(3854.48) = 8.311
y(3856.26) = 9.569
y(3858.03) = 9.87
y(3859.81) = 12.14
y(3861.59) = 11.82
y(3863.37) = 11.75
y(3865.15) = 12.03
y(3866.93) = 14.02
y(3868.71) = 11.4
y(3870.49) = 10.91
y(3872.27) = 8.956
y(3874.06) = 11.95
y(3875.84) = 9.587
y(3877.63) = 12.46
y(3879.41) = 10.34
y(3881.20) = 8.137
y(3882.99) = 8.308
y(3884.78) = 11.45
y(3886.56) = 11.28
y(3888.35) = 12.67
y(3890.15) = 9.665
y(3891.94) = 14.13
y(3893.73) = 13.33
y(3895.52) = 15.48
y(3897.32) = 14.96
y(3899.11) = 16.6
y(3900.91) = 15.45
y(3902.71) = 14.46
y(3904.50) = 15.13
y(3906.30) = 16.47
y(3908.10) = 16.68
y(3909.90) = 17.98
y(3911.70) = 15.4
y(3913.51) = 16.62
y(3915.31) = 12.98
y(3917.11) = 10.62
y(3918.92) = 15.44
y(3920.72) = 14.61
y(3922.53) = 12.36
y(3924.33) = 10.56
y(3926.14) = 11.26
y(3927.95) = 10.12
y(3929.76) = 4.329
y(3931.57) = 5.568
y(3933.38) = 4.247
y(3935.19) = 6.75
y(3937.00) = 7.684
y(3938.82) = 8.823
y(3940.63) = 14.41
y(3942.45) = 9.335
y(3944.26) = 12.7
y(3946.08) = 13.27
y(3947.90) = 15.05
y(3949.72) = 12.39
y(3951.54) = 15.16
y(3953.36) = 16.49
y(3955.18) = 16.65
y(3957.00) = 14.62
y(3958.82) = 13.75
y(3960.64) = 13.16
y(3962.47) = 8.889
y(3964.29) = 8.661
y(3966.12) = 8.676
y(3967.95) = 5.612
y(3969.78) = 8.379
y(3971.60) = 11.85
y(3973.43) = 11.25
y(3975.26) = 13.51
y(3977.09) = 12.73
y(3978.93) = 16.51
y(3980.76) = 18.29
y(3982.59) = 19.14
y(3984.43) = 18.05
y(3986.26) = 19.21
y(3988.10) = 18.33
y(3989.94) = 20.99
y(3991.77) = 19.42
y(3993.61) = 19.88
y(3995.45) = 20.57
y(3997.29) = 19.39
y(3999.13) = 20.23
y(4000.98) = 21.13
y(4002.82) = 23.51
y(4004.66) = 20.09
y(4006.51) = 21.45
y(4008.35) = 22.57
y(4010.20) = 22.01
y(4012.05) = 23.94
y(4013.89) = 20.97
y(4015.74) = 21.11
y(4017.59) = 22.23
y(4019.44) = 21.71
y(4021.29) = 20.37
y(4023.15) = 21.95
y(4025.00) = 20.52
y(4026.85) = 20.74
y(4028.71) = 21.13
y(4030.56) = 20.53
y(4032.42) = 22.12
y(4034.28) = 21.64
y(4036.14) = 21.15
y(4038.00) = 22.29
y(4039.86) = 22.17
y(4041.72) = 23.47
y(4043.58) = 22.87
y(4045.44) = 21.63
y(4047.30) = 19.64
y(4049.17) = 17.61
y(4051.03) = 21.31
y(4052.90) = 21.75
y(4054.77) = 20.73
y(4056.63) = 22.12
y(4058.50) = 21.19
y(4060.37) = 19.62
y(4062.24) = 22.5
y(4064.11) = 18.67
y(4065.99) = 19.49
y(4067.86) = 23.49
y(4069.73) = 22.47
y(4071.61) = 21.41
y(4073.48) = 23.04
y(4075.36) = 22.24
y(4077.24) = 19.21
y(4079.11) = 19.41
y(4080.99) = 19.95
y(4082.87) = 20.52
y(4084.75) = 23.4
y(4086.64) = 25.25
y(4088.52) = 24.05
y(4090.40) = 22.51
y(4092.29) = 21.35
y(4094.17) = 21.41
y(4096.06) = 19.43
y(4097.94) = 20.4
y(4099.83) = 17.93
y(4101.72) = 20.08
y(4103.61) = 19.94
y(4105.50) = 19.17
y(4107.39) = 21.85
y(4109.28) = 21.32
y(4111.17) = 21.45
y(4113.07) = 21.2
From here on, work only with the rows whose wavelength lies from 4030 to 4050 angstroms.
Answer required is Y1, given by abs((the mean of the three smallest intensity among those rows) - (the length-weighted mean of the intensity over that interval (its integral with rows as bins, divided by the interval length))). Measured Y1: 2.14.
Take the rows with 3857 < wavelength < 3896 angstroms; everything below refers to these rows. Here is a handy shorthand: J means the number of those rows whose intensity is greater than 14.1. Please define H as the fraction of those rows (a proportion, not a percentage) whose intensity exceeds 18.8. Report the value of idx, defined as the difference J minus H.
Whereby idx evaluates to 2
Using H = 0.00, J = 2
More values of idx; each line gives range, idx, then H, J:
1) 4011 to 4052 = 21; 0.95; 22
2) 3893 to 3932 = 13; 0.00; 13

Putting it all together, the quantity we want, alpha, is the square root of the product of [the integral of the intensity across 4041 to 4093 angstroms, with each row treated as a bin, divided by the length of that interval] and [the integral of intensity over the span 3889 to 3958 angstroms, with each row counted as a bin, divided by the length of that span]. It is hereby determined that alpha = 16.6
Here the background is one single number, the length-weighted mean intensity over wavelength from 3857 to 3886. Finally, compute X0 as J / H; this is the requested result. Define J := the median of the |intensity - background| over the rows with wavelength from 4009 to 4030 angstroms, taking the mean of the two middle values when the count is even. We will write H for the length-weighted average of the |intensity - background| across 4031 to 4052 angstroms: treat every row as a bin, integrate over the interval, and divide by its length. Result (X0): 1.0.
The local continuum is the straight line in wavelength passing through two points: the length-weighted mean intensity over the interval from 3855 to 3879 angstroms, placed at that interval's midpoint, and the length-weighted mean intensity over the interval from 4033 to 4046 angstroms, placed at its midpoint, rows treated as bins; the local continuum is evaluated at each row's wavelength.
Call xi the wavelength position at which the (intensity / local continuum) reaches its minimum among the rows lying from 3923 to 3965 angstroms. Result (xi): 3933.38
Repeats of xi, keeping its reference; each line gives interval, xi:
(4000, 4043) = 4030.56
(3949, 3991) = 3967.95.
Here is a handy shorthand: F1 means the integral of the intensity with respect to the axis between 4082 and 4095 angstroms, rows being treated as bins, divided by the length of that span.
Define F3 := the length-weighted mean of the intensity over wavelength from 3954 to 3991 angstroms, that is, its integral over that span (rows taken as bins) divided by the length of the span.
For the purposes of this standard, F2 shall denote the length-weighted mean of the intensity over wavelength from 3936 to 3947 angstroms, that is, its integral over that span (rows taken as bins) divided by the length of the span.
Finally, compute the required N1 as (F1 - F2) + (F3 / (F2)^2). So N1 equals 12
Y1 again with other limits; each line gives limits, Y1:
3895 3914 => 1.07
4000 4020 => 1.16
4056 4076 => 2.19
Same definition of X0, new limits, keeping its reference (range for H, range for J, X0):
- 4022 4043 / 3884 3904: 0.3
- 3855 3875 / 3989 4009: 8.0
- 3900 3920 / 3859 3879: 0.3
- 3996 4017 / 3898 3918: 0.4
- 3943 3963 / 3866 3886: 0.4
